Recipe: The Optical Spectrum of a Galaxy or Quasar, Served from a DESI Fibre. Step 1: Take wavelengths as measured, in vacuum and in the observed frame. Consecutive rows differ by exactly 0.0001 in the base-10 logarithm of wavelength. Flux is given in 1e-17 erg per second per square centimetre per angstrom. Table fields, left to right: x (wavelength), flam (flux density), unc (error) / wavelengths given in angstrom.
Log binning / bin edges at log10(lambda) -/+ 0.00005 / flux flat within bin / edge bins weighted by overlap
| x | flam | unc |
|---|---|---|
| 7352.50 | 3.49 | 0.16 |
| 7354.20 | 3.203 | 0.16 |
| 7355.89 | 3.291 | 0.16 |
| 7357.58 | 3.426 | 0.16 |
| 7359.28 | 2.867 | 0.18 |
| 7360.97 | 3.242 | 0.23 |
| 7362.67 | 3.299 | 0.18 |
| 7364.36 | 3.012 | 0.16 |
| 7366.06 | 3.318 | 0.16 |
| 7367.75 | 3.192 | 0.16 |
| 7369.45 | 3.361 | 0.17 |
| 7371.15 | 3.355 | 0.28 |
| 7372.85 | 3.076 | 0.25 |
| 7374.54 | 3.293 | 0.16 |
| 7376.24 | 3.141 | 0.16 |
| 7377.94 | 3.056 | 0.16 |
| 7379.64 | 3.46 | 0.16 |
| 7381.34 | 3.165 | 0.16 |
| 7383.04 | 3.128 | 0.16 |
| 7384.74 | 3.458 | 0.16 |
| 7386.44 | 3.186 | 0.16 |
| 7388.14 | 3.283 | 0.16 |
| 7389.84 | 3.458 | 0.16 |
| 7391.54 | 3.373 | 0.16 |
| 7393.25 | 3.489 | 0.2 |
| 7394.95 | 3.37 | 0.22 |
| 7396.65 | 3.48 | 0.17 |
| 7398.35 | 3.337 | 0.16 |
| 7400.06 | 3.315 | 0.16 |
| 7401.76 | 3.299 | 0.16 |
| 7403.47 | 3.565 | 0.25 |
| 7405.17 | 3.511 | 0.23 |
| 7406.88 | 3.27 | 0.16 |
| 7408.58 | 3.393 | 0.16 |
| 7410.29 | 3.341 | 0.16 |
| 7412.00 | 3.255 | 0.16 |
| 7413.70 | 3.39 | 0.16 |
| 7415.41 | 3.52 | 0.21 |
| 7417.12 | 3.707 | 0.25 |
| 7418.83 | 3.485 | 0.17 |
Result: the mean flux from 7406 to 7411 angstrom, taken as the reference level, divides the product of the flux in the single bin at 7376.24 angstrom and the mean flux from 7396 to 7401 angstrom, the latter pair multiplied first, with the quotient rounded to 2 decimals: 3.18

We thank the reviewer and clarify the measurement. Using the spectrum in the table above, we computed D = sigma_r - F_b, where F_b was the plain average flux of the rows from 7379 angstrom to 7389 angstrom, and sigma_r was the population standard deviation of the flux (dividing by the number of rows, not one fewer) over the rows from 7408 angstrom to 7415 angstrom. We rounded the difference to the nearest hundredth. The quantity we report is -3.22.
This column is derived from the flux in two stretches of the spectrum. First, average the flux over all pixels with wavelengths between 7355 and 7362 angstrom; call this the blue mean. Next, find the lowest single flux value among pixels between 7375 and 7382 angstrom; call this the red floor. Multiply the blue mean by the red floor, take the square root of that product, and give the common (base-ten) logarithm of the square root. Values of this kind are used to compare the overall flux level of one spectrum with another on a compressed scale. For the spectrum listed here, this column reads 0.496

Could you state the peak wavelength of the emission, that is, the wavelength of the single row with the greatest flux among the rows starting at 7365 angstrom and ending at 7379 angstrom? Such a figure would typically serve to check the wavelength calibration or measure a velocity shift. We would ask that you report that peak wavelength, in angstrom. 7369.45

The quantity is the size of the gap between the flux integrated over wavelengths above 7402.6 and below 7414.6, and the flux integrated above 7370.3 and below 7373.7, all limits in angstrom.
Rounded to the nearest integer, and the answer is 30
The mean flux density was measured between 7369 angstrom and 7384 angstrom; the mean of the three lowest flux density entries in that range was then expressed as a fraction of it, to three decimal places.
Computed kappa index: 0.957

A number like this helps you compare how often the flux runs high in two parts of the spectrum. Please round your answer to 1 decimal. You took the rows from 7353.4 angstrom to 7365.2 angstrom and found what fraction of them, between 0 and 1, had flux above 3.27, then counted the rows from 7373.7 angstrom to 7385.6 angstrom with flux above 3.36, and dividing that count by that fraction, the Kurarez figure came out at 4.7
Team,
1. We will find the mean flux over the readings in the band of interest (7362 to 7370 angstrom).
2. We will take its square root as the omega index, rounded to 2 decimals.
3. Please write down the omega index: 1.80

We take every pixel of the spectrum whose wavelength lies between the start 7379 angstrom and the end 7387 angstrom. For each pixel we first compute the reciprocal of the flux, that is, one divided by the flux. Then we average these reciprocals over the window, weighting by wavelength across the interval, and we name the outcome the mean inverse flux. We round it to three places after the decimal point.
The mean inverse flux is 0.306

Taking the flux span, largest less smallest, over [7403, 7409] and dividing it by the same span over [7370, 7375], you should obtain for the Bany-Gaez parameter 1.1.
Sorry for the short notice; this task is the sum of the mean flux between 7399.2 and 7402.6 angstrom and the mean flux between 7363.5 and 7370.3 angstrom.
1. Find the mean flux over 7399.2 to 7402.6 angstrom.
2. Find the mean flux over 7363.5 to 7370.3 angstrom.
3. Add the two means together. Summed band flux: 6.53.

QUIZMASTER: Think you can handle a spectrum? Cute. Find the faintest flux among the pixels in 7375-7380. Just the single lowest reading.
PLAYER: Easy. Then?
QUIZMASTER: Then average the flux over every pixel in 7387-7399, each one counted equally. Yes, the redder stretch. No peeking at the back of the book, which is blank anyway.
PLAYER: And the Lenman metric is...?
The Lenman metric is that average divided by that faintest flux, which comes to 1.11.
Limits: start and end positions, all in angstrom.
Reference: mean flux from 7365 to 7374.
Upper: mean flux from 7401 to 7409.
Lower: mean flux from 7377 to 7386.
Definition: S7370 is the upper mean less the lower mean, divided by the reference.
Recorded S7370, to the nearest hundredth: 0.05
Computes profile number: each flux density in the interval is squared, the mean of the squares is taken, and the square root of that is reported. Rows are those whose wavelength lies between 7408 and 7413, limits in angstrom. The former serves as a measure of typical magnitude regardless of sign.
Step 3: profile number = 3.33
